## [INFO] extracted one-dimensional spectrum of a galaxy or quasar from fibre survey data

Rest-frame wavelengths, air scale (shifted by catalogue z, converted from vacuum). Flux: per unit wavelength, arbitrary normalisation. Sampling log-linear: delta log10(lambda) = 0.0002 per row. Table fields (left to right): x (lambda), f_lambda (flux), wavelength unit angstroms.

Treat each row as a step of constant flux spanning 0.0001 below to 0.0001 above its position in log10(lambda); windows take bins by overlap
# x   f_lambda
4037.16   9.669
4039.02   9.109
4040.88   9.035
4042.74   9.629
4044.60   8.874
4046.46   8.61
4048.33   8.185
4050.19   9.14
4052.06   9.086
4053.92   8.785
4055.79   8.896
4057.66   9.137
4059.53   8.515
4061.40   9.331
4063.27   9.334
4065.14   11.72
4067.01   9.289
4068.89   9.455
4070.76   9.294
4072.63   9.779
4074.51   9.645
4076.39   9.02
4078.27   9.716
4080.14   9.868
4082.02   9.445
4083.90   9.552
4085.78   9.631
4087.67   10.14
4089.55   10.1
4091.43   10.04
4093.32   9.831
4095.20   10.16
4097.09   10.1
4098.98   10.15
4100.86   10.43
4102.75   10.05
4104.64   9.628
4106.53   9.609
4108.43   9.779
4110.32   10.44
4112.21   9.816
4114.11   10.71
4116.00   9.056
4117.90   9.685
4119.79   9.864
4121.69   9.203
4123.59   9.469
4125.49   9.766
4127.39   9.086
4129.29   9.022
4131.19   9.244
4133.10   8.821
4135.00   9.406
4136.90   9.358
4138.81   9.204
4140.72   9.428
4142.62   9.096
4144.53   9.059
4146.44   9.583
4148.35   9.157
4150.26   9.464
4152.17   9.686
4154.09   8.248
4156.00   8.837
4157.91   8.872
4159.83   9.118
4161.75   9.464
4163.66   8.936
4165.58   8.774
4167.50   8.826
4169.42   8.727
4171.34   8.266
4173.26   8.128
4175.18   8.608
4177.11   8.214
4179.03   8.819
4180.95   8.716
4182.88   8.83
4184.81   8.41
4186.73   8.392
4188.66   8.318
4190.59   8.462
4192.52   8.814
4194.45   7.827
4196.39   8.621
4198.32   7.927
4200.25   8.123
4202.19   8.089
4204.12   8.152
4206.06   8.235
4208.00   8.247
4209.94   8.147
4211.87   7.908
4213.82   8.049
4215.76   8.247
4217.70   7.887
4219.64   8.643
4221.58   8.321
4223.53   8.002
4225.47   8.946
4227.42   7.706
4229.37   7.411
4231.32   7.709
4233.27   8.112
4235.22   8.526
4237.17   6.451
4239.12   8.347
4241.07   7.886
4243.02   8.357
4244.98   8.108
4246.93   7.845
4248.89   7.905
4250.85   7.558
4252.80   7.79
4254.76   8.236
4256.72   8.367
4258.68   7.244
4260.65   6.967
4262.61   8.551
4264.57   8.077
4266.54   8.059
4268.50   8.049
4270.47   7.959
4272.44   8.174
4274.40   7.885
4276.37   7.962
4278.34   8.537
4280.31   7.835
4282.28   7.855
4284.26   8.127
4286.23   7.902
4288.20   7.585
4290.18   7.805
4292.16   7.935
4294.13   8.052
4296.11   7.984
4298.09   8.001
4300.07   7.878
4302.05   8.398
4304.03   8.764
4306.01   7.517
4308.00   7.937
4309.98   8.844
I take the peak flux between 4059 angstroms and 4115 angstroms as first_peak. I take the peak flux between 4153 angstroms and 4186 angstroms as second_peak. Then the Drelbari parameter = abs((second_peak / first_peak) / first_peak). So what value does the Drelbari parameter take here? 0.069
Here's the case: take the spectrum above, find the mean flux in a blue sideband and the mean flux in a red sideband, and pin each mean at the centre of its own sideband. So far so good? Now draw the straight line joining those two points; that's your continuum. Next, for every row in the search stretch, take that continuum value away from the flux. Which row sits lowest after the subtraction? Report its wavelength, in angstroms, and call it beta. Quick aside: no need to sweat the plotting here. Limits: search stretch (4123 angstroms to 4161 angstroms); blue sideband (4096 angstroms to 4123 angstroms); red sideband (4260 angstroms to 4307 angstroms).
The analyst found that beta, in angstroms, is 4154.09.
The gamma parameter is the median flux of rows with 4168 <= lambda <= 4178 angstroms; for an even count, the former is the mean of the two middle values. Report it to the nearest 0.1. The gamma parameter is 8.3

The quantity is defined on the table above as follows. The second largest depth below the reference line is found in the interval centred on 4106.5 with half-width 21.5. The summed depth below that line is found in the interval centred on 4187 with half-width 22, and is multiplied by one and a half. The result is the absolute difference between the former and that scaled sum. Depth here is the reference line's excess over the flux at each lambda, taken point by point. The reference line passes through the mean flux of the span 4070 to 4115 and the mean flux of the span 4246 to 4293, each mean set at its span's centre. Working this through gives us 14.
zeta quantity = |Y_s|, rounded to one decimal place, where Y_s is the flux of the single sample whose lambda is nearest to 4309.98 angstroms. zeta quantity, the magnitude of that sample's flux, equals 8.8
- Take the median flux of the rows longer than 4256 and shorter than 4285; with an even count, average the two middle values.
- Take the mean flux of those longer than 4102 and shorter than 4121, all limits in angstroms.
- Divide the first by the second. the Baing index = 0.82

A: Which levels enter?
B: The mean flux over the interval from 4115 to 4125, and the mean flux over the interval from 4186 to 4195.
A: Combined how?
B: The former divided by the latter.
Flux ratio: 1.13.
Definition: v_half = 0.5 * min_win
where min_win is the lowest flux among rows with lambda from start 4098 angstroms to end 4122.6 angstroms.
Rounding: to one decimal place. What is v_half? 4.5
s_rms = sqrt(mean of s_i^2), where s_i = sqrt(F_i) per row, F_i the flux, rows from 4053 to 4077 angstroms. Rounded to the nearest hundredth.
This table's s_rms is 3.07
